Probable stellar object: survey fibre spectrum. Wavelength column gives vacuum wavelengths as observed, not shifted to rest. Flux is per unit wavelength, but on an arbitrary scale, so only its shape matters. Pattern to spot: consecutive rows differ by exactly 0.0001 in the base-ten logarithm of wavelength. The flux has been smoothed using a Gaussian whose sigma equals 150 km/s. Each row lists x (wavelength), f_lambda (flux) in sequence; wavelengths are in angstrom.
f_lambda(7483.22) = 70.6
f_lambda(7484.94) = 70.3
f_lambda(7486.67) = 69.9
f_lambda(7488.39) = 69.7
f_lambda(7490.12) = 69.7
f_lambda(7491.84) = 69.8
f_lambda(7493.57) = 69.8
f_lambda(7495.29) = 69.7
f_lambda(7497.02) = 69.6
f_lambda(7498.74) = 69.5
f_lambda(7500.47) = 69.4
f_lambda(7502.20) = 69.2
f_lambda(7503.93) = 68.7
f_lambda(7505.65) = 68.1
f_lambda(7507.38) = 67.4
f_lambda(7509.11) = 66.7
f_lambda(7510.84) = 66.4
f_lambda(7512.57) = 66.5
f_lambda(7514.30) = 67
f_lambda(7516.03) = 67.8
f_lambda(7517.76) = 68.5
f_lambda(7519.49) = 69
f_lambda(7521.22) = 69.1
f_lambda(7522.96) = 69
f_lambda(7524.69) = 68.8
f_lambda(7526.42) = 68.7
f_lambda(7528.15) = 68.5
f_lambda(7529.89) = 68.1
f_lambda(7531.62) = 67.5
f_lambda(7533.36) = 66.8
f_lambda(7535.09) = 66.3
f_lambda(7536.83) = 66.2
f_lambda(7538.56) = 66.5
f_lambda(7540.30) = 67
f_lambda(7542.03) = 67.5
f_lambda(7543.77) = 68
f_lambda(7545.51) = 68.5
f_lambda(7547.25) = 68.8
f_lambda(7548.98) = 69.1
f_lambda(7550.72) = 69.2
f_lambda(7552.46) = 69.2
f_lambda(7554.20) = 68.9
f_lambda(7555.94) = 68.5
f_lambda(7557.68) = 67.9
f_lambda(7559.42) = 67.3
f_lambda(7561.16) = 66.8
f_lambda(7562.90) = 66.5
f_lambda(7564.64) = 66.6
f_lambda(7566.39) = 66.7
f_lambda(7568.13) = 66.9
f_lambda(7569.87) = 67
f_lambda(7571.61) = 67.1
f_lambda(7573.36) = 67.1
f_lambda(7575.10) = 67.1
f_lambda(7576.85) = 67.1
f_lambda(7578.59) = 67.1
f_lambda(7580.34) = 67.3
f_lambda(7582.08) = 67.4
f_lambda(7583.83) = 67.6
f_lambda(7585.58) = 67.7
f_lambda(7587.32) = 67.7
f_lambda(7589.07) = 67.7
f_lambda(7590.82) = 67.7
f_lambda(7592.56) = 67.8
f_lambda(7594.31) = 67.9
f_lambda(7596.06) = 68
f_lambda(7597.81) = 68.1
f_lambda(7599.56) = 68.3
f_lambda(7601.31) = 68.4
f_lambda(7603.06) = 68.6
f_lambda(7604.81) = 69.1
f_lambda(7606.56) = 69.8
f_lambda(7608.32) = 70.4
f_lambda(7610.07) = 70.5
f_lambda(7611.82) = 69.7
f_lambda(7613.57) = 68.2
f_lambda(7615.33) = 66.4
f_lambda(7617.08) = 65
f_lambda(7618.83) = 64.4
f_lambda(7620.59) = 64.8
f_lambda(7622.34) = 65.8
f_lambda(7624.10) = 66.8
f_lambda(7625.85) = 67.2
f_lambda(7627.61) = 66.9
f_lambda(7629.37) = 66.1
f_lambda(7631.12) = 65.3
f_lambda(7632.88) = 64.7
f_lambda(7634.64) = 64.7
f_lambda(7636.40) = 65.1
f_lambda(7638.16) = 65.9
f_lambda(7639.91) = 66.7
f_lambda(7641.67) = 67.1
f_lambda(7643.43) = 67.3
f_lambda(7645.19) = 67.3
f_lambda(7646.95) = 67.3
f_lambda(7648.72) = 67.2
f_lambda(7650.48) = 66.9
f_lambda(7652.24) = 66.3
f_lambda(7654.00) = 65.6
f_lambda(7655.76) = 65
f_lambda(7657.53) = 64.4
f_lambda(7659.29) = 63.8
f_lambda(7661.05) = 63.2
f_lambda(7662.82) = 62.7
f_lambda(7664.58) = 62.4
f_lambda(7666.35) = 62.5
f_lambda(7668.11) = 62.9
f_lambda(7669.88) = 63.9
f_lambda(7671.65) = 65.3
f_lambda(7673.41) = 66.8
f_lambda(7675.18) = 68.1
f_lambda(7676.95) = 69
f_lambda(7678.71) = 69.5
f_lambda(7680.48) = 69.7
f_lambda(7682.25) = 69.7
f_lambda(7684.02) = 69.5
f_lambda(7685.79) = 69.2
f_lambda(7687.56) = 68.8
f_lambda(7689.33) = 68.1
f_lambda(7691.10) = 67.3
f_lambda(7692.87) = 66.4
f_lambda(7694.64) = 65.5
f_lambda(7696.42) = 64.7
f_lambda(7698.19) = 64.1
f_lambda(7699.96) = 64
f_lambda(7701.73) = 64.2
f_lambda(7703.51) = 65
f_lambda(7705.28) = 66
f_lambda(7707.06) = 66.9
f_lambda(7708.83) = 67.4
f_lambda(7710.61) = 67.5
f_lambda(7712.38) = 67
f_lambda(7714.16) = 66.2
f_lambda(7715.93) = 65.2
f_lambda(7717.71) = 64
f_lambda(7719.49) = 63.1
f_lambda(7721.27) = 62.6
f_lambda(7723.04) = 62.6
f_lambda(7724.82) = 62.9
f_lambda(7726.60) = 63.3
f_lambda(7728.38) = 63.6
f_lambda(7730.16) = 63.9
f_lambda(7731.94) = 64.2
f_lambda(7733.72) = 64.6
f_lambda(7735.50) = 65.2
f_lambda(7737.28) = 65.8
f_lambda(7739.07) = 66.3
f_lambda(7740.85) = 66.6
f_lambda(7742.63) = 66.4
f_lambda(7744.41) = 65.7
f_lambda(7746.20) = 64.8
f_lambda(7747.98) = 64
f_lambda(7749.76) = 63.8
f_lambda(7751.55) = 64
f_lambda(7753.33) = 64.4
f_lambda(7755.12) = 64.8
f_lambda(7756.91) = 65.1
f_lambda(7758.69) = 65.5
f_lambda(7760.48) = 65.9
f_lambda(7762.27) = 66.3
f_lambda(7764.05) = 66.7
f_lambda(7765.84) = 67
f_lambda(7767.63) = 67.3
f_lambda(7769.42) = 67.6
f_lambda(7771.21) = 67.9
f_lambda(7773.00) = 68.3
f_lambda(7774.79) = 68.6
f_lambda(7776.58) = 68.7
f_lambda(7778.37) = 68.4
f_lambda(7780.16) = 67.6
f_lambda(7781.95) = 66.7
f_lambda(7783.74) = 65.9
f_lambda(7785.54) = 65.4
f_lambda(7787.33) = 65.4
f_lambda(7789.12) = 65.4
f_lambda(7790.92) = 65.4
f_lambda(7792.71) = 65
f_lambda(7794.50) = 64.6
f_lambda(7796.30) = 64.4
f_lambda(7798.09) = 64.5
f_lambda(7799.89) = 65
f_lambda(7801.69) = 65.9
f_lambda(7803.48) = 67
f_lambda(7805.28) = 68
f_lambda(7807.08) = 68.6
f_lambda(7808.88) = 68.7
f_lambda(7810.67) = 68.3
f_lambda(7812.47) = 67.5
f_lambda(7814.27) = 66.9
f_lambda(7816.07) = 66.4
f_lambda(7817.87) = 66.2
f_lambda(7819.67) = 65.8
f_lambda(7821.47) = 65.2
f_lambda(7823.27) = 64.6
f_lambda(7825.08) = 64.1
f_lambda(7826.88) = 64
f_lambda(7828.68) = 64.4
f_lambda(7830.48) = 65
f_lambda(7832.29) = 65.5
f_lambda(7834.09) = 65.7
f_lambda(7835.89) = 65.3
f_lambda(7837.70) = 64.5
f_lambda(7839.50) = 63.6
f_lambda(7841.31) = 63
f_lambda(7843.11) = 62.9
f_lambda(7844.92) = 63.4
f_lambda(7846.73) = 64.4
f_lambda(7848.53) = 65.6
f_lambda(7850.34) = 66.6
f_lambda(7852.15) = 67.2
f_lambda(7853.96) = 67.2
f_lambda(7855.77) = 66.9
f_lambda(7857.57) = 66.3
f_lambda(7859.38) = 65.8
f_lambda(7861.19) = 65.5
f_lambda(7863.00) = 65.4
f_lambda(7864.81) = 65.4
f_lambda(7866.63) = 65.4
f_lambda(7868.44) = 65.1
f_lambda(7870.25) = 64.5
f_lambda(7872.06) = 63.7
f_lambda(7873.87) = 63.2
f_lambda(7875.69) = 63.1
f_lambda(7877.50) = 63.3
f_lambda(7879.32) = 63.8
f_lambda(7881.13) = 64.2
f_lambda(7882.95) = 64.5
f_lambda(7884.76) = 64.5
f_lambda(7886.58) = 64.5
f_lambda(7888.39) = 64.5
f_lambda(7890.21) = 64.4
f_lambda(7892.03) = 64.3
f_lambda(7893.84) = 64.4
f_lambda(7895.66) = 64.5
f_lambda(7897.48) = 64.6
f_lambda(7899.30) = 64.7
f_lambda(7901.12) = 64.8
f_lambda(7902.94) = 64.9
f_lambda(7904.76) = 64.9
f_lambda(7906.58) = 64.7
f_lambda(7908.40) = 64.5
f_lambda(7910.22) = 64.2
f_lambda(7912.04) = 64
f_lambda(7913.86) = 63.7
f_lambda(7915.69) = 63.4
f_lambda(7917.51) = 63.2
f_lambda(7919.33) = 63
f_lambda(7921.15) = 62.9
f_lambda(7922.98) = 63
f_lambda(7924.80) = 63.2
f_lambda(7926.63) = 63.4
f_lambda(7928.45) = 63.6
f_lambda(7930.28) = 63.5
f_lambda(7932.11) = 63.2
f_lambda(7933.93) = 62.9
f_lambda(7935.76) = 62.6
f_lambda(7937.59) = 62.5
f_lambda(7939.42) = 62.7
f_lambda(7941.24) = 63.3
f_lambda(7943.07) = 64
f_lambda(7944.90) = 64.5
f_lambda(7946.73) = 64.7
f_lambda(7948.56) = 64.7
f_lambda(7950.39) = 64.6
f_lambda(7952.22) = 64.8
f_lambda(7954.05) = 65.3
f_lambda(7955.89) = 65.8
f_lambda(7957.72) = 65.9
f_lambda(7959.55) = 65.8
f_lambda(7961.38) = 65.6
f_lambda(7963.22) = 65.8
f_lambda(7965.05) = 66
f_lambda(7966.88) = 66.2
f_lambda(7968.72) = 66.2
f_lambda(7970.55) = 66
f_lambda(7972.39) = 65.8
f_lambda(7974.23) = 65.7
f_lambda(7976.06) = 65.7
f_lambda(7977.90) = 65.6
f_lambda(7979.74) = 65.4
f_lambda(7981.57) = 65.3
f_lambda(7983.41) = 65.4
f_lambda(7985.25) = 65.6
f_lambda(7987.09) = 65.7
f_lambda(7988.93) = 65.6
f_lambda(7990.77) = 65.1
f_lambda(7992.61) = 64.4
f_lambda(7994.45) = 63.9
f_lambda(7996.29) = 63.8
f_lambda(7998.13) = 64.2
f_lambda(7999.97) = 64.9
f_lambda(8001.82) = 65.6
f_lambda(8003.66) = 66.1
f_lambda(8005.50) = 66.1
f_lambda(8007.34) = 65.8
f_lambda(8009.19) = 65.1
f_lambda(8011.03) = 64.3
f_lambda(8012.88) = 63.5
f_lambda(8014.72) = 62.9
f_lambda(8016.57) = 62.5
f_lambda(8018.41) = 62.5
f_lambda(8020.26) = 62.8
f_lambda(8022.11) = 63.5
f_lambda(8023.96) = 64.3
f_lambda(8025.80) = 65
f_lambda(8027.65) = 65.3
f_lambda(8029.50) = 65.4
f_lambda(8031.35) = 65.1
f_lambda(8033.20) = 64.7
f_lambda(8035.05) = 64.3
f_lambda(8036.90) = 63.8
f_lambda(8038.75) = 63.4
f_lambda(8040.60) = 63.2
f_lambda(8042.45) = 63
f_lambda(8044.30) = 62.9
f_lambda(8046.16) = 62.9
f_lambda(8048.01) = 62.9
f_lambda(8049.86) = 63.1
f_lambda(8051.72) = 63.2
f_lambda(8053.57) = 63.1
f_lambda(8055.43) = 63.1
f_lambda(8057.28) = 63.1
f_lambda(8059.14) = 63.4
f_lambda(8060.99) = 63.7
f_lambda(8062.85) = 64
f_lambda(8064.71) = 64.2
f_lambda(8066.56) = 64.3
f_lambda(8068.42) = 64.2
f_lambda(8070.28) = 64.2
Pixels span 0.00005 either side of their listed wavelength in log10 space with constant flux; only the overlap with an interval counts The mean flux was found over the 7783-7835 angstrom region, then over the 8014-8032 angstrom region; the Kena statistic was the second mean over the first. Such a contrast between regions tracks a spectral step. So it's 0.971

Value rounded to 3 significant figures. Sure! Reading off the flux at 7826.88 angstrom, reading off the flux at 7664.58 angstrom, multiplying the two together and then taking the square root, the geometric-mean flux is 63.2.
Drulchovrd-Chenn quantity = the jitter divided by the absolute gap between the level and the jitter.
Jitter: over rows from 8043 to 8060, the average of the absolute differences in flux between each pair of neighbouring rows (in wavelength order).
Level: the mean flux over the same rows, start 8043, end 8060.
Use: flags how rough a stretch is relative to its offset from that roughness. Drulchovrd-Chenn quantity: 0.001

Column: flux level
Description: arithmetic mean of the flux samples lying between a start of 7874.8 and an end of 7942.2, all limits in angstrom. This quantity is 64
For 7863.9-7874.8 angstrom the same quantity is 65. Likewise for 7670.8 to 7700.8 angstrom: 67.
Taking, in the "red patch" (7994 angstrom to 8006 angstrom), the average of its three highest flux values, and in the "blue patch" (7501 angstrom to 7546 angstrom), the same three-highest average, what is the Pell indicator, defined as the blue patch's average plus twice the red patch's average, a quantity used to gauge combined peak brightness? 201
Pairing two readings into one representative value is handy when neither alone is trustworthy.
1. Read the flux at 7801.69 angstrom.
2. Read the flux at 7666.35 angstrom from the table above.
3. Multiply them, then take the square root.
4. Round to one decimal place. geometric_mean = 64.2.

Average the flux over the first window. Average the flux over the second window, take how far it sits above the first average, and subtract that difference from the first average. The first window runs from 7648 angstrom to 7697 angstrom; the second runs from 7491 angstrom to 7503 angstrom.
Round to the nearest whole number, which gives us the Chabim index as 63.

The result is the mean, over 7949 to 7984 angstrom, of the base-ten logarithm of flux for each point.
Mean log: 1.82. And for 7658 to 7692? 1.82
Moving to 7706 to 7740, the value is 1.81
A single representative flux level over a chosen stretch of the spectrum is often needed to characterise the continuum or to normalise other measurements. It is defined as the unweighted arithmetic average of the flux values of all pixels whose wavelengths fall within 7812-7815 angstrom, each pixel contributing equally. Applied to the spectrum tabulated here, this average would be 67.2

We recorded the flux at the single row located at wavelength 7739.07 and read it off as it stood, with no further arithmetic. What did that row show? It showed 66.3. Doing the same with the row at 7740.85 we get 66.6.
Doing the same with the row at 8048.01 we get 62.9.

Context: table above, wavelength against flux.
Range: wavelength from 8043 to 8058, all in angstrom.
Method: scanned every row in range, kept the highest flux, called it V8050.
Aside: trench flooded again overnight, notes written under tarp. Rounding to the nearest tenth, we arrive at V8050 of 63.2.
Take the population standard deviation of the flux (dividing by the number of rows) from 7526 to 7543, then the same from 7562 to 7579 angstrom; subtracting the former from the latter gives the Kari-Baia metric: -0.63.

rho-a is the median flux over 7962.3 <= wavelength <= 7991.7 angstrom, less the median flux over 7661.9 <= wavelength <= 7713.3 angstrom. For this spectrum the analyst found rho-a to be -1.1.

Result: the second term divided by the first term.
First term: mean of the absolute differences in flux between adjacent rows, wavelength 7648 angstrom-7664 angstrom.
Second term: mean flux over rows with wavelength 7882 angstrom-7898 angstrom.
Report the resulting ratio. 115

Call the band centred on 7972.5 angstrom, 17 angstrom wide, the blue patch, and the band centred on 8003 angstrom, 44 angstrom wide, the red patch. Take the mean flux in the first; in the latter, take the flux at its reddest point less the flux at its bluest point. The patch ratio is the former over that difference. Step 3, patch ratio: -66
